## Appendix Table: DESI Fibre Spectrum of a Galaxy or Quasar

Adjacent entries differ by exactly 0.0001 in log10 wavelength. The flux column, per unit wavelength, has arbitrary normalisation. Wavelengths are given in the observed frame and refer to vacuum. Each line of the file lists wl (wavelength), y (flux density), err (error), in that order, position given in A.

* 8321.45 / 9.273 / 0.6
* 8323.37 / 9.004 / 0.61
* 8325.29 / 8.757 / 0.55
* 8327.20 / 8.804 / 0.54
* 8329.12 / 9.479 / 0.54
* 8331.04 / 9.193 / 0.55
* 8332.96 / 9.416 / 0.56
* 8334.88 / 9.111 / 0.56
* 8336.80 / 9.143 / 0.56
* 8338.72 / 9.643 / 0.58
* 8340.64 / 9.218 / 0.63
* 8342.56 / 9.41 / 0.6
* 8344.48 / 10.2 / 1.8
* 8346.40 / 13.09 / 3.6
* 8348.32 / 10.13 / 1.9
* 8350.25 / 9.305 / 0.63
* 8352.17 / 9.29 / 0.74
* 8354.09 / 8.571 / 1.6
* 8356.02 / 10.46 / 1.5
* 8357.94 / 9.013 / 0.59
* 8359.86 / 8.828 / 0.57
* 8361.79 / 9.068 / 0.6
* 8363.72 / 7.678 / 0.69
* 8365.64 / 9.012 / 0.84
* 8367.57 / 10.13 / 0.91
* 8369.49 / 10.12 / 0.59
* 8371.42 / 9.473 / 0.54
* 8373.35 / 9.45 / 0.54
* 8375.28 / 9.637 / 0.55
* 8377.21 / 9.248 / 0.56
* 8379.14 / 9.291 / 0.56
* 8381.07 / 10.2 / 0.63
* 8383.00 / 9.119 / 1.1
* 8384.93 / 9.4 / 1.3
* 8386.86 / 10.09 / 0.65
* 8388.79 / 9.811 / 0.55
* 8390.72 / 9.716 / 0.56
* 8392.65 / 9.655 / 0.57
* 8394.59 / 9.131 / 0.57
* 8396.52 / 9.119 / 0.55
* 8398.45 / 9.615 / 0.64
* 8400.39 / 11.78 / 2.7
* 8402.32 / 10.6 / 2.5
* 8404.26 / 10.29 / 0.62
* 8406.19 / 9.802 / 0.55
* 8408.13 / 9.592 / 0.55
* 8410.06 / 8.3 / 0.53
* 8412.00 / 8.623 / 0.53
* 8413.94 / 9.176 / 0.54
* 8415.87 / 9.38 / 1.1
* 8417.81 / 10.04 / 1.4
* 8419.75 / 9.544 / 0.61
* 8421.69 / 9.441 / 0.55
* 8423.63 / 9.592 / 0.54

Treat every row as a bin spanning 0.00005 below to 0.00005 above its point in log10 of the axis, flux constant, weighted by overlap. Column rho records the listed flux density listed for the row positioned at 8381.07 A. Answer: 10.2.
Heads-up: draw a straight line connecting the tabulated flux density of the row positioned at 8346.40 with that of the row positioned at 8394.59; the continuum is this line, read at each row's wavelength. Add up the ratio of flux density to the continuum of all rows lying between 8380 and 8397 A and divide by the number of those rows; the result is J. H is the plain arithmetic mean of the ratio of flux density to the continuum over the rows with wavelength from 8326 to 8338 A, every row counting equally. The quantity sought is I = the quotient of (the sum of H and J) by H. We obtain 2.5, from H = 0.64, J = 1.00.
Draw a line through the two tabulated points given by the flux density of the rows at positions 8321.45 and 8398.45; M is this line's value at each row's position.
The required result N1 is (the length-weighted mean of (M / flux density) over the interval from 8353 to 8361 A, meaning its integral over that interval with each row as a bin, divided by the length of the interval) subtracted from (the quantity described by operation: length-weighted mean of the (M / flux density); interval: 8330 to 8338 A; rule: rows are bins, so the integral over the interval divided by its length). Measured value -0.02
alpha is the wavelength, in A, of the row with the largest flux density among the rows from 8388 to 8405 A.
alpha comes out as 8400.39 A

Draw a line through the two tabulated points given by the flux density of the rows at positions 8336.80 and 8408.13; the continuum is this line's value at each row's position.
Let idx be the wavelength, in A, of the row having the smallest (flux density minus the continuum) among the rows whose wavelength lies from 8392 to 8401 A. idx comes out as 8396.52 A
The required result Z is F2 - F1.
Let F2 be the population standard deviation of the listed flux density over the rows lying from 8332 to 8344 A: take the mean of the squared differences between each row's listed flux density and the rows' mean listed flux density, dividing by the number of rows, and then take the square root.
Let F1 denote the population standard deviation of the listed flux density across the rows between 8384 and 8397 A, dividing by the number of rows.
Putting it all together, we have -0.1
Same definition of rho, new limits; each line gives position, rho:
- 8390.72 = 9.716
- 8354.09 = 8.571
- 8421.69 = 9.441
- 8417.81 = 10.04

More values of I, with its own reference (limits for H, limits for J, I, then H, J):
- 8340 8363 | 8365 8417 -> 2.4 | 0.77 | 1.04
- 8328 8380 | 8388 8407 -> 2.5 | 0.77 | 1.12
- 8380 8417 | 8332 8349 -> 1.7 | 1.10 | 0.73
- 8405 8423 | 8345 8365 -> 1.6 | 1.24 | 0.77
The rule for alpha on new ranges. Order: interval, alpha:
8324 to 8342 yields 8338.72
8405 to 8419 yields 8417.81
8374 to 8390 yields 8381.07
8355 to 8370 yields 8356.02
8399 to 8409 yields 8400.39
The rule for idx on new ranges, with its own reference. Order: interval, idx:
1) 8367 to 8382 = 8377.21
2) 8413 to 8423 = 8413.94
